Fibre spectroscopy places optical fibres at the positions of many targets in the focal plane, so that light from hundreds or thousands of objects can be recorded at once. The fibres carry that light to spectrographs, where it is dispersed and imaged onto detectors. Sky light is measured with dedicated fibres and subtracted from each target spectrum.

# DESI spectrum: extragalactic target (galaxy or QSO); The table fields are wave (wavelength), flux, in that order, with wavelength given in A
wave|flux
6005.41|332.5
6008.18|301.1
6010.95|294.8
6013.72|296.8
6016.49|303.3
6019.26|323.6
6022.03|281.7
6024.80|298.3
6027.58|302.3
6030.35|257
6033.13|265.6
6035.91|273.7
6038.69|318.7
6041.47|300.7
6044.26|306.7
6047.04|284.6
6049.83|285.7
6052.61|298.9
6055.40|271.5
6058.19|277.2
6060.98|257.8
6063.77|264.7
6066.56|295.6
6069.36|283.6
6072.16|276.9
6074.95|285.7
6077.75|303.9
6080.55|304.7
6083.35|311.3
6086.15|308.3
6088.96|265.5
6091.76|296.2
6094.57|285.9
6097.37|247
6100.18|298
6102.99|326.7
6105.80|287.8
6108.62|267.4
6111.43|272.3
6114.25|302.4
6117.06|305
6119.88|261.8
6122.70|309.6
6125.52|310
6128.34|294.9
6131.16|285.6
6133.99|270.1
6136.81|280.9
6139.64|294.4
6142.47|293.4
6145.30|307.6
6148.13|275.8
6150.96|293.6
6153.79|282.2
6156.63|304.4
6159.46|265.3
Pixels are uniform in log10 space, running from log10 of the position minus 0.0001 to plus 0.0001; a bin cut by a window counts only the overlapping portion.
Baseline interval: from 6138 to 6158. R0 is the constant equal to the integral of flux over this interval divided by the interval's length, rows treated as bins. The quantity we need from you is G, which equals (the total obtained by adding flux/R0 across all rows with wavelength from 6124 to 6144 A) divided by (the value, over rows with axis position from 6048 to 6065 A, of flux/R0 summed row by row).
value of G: 1.2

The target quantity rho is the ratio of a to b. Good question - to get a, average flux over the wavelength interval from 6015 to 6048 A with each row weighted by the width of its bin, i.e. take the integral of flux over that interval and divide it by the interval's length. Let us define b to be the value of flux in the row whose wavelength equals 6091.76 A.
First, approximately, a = 293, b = 296.2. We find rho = 0.99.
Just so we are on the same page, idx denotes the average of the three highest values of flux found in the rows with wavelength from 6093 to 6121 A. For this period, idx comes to 311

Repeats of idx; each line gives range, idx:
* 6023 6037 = 291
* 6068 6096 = 308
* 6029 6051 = 309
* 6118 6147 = 309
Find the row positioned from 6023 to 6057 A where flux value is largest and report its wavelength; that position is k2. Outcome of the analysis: 6038.69 A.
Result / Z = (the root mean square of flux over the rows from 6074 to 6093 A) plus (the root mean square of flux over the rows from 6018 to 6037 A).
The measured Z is 583.7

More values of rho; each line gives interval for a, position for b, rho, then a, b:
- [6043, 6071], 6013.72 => 0.95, 282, 296.8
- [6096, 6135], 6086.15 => 0.94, 289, 308.3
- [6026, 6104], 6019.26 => 0.89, 287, 323.6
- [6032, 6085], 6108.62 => 1.08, 288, 267.4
